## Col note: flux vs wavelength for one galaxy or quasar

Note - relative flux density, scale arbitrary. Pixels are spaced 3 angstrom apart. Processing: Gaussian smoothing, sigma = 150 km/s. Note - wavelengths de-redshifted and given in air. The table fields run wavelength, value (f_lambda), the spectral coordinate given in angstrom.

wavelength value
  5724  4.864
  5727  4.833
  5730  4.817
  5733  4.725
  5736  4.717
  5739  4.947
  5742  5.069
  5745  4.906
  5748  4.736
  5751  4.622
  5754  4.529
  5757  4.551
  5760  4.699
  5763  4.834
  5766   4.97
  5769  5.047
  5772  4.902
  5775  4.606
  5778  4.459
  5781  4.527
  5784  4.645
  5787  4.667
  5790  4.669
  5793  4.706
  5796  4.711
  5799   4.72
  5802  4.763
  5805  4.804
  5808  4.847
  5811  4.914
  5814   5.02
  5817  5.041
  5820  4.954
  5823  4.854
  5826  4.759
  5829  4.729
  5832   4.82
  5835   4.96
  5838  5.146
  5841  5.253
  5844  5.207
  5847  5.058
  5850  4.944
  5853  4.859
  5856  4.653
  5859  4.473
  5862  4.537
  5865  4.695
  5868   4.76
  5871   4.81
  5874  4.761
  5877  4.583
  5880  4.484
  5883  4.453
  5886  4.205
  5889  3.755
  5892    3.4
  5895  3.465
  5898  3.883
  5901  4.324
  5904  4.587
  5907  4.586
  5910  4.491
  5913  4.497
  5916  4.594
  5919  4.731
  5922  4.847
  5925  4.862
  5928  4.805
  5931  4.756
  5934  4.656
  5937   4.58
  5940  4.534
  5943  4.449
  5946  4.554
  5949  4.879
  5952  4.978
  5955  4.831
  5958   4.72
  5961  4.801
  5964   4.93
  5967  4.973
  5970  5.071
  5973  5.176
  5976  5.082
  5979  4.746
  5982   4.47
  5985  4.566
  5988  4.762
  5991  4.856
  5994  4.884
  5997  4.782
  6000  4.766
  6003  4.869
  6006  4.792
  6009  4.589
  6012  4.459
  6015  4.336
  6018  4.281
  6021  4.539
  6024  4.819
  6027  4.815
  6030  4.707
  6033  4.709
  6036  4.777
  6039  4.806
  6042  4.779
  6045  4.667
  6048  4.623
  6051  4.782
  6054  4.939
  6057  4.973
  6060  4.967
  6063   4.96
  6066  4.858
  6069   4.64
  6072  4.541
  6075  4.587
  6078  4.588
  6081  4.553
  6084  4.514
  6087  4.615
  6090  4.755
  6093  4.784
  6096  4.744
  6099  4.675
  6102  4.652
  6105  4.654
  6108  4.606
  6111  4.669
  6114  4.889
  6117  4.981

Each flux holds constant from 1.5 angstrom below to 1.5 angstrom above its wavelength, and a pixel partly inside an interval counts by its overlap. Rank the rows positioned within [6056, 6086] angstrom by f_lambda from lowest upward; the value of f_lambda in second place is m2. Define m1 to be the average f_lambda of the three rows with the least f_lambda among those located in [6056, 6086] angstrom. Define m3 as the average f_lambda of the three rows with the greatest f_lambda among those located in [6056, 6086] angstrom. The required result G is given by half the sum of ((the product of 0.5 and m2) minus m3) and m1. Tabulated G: 0.9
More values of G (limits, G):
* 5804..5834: 1.1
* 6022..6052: 1.1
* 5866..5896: 0.2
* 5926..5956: 0.9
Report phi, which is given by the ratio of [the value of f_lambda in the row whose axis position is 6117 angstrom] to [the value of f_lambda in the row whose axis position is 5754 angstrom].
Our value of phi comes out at 1.10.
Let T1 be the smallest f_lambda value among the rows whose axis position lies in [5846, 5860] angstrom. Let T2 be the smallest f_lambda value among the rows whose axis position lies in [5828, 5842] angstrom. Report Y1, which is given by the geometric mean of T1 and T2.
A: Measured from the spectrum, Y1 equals 4.60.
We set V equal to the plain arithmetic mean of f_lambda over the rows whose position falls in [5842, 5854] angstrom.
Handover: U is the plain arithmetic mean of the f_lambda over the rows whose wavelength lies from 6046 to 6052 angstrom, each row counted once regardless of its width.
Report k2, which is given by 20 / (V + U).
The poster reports 2.058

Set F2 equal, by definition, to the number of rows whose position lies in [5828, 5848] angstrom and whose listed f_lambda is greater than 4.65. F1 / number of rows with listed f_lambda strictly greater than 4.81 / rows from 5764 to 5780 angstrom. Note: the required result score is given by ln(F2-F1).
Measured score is 1.4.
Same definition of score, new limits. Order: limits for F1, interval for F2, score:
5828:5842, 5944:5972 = 1.4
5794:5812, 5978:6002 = 1.4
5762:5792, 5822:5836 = 0.0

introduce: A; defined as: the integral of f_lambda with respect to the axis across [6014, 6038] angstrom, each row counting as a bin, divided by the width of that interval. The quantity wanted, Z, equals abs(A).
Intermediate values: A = 4.63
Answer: 4.63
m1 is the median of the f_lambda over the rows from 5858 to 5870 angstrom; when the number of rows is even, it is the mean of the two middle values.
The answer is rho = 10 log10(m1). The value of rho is 6.64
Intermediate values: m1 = 4.62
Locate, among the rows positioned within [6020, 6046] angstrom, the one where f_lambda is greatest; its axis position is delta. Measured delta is 6024 angstrom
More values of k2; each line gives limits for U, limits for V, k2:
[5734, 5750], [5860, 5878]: 2.091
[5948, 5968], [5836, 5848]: 1.992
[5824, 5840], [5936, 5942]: 2.119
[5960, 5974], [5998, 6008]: 2.041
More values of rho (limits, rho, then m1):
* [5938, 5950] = 6.57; 4.54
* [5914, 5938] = 6.76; 4.74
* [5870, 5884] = 6.61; 4.58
